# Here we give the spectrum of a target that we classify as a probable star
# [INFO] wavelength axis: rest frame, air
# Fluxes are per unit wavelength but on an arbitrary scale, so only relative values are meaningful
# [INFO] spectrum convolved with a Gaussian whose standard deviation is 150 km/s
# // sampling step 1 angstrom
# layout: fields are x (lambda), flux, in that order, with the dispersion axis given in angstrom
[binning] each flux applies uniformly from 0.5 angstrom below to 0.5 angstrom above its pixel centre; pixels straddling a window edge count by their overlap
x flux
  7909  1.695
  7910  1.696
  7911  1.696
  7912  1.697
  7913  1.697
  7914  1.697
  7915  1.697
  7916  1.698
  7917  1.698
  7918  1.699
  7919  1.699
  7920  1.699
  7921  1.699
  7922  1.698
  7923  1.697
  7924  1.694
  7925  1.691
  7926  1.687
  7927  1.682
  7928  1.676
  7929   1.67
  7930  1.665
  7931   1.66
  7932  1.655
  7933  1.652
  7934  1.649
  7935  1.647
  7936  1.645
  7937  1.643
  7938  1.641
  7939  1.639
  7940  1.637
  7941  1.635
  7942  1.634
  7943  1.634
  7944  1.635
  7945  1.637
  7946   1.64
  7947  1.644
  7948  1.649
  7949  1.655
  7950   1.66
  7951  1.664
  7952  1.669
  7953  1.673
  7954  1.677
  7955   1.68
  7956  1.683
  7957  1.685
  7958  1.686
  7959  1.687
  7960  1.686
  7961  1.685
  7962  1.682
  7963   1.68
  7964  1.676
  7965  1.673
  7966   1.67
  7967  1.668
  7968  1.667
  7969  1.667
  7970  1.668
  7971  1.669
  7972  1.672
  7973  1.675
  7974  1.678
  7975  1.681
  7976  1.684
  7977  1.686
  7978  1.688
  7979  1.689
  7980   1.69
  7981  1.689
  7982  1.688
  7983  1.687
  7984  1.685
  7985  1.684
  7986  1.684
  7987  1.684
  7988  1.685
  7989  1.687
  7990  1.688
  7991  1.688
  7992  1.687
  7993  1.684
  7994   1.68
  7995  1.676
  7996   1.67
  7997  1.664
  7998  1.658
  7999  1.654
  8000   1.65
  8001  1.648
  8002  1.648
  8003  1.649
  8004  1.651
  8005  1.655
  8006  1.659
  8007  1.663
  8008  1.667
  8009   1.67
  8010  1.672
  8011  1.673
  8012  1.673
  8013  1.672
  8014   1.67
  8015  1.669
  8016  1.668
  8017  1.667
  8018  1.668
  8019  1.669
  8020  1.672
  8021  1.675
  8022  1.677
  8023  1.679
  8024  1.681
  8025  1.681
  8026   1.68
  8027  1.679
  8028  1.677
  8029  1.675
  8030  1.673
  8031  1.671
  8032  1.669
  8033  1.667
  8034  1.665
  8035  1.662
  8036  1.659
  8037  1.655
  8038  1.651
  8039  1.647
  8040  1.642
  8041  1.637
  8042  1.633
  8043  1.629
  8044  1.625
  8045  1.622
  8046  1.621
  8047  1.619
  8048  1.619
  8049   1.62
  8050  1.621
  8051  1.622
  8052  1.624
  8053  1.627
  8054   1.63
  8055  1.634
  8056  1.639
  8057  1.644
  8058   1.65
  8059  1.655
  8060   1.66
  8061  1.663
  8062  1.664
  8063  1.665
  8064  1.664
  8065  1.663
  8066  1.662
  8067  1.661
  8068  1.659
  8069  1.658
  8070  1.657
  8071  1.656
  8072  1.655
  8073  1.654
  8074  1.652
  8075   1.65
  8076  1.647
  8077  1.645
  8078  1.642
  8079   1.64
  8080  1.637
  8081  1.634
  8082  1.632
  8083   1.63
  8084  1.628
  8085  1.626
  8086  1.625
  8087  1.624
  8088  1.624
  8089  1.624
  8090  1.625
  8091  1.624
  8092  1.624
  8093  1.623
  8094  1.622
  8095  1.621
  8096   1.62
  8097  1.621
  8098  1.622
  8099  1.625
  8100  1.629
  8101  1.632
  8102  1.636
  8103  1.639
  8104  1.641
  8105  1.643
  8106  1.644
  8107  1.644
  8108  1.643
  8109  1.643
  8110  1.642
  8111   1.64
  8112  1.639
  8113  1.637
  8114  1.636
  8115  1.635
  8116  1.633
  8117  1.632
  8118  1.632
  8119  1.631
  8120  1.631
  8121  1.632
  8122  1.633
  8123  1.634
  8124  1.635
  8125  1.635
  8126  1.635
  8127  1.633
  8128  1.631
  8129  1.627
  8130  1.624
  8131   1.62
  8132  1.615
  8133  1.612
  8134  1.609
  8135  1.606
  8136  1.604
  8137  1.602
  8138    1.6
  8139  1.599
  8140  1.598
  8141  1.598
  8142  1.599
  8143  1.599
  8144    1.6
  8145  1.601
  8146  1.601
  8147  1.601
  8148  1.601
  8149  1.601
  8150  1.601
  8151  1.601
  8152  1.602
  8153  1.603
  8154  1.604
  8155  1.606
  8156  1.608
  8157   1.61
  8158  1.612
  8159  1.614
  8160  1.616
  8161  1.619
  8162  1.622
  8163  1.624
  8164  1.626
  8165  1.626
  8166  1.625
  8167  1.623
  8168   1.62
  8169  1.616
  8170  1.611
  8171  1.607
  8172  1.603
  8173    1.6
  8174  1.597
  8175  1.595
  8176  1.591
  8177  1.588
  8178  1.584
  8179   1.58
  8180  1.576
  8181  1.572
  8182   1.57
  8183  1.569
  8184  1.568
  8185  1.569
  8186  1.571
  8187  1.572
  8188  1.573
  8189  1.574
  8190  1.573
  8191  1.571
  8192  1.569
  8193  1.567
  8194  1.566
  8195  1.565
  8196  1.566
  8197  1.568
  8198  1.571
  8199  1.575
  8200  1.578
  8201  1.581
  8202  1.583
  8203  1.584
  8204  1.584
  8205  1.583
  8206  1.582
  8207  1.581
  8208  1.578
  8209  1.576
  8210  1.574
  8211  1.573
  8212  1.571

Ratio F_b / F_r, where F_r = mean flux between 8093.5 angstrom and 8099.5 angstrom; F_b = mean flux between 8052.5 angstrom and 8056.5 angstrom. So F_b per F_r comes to 1.01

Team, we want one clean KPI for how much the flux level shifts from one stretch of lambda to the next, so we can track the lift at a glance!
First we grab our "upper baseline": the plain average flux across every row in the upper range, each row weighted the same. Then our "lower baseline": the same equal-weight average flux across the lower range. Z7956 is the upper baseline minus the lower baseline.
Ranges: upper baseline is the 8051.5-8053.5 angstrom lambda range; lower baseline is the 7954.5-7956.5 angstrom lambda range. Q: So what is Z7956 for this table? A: -0.056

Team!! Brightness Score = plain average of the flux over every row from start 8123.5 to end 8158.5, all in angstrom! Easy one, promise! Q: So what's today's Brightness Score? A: 1.61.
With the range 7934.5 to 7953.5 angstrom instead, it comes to 1.65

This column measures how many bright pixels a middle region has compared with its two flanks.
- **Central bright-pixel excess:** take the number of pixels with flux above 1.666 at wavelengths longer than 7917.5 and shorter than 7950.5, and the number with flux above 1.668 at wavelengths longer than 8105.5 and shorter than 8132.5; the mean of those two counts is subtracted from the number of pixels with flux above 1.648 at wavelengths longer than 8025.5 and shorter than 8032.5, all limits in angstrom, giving 1.0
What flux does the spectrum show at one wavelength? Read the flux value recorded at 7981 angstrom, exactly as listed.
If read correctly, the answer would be 1.689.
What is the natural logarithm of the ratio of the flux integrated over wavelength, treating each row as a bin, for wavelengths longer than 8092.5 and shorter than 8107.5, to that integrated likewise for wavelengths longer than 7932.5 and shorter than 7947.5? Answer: -0.01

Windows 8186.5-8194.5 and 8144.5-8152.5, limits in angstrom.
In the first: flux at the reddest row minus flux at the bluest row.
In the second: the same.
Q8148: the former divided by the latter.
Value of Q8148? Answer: -6.0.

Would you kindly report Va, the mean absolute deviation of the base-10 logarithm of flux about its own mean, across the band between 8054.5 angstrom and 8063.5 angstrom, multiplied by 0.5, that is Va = 0.0013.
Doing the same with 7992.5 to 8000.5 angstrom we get 0.0014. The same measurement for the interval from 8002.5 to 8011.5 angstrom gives 0.0010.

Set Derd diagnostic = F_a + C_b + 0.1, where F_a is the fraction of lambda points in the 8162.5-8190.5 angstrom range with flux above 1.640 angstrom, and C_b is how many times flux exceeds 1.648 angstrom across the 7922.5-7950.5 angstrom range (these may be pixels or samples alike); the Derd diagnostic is 15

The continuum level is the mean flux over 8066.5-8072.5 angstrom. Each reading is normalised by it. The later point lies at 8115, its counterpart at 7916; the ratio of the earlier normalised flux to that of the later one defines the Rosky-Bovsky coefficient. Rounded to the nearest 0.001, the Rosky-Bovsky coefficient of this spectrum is 1.039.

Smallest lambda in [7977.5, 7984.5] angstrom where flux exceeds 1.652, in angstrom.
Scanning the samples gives 7978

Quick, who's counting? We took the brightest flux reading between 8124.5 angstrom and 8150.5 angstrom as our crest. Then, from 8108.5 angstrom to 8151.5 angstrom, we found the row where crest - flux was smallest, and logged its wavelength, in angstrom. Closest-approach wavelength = 8109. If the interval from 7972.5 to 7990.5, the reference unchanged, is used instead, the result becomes 7980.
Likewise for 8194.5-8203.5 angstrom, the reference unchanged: 8203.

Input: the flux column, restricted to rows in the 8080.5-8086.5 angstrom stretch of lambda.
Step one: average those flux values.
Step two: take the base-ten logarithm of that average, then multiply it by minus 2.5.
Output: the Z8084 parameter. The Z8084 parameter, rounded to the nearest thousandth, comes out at -0.530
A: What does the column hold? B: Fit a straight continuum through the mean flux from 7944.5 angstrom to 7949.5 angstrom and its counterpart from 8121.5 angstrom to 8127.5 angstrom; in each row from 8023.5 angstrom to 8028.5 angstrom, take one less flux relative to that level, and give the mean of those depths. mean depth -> -0.024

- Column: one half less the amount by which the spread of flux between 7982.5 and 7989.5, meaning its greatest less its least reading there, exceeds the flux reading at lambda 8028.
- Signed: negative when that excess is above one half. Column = 2.17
